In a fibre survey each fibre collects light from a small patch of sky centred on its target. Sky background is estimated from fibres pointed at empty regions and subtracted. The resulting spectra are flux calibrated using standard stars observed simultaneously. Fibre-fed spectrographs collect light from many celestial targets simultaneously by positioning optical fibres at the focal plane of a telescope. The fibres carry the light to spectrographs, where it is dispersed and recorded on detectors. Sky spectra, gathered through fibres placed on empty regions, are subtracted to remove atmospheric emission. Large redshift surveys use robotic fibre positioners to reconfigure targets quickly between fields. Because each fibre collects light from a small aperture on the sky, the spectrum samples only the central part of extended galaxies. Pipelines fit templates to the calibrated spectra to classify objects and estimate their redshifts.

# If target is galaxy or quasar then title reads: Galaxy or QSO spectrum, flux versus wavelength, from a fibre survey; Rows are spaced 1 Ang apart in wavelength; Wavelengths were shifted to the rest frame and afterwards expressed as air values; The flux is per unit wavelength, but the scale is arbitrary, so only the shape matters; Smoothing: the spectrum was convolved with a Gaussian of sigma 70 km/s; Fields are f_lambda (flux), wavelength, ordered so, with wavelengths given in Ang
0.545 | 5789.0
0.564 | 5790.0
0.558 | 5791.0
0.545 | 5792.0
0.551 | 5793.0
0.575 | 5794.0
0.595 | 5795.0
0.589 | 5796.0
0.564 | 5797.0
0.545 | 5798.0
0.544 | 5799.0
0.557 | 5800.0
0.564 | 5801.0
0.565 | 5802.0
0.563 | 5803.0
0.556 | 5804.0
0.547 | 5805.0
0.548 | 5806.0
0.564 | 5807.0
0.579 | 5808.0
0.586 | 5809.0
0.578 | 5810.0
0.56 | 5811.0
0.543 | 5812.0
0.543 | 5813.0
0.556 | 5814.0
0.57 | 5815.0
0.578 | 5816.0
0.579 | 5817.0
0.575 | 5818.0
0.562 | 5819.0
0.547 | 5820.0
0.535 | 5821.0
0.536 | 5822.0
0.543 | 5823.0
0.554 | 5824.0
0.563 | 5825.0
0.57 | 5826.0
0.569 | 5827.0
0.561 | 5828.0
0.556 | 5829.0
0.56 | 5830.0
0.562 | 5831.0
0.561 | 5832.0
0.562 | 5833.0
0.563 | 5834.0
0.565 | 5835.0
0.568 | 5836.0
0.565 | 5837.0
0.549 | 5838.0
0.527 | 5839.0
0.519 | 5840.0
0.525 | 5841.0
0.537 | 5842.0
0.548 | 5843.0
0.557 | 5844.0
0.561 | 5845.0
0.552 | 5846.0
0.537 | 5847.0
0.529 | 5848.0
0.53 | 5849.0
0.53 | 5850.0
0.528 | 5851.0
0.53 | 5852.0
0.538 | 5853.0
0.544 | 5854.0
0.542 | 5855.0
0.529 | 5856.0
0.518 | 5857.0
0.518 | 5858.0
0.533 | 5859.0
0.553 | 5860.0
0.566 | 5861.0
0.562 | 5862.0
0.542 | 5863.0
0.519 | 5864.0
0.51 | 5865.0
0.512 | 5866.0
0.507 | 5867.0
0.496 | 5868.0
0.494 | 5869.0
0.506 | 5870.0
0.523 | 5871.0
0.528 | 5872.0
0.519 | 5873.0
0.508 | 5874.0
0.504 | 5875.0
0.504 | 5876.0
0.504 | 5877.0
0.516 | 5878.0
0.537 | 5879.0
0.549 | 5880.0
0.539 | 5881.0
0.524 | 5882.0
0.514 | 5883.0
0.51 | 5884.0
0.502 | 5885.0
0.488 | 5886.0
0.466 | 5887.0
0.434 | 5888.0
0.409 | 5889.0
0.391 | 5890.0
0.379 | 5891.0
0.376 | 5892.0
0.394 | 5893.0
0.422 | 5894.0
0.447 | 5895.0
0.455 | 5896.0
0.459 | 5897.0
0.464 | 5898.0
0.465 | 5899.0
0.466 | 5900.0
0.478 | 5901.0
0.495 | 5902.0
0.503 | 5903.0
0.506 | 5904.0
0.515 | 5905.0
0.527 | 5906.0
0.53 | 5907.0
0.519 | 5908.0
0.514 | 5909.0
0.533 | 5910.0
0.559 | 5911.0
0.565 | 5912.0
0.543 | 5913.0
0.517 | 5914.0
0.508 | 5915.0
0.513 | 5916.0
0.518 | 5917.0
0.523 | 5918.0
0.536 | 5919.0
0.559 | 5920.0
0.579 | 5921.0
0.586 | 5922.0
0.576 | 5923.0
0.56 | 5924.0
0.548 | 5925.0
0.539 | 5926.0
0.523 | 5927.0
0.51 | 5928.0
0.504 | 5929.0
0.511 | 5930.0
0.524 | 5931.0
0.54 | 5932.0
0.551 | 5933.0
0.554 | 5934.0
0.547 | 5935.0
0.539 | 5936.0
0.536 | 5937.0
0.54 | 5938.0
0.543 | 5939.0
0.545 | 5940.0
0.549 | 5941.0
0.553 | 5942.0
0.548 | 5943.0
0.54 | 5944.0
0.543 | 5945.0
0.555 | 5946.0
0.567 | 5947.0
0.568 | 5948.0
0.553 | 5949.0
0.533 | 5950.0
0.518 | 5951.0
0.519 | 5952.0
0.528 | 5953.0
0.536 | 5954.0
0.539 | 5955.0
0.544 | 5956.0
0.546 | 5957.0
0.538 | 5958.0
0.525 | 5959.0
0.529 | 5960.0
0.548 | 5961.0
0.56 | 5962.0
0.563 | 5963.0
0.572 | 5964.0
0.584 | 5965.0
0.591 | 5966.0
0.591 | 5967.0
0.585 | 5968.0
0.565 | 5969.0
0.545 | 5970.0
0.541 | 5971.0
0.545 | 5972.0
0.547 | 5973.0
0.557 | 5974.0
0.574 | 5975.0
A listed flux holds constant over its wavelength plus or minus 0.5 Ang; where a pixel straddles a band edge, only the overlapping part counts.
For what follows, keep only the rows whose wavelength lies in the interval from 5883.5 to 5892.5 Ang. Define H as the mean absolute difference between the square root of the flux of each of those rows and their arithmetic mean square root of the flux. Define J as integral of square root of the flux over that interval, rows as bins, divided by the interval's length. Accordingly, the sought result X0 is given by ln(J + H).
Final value -0.362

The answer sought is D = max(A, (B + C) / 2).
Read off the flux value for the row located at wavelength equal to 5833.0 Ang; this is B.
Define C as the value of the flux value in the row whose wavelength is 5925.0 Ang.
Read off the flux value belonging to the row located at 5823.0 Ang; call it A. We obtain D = 0.555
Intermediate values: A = 0.543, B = 0.562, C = 0.548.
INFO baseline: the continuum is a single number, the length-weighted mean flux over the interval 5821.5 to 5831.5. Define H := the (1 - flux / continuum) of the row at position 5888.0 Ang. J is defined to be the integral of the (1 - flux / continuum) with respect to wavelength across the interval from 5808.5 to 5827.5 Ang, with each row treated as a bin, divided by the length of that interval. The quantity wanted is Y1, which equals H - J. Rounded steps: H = 0.221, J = -0.005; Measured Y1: 0.23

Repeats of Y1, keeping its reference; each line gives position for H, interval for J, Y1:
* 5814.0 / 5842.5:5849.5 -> -0.02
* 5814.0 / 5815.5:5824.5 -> 0.00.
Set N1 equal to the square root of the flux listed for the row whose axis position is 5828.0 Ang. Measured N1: 0.749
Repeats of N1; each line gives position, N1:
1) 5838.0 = 0.741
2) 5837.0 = 0.752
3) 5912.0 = 0.752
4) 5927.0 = 0.723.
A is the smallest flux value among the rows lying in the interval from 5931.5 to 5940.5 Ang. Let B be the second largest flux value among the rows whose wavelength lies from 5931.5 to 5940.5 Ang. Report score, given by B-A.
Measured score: 0.015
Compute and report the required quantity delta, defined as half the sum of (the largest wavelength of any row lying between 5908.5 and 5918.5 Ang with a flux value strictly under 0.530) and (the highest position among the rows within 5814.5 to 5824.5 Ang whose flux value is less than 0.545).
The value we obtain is 5870.5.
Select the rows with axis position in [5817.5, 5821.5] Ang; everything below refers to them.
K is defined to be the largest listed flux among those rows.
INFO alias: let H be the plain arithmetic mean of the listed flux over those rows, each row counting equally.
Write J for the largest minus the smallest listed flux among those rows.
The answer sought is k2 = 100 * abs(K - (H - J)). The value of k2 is 6.0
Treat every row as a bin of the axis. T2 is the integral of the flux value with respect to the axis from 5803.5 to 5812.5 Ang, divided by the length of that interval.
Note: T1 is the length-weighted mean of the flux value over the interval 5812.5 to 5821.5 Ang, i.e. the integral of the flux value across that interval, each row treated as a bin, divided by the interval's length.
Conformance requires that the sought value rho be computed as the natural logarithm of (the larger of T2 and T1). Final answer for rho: -0.576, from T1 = 0.561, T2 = 0.56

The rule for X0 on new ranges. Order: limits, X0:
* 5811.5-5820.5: -0.278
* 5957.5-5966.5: -0.276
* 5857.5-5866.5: -0.296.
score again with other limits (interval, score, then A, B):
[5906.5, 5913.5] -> 0.045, 0.514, 0.559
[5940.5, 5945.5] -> 0.009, 0.54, 0.549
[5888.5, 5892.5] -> 0.015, 0.376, 0.391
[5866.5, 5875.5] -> 0.029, 0.494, 0.523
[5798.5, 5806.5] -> 0.020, 0.544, 0.564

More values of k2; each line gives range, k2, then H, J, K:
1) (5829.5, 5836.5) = 1.3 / 0.563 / 0.008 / 0.568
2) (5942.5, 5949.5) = 4.3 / 0.553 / 0.028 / 0.568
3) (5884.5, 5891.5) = 18.7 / 0.438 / 0.123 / 0.502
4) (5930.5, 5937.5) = 4.2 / 0.542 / 0.030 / 0.554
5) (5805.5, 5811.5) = 5.5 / 0.569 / 0.038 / 0.586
